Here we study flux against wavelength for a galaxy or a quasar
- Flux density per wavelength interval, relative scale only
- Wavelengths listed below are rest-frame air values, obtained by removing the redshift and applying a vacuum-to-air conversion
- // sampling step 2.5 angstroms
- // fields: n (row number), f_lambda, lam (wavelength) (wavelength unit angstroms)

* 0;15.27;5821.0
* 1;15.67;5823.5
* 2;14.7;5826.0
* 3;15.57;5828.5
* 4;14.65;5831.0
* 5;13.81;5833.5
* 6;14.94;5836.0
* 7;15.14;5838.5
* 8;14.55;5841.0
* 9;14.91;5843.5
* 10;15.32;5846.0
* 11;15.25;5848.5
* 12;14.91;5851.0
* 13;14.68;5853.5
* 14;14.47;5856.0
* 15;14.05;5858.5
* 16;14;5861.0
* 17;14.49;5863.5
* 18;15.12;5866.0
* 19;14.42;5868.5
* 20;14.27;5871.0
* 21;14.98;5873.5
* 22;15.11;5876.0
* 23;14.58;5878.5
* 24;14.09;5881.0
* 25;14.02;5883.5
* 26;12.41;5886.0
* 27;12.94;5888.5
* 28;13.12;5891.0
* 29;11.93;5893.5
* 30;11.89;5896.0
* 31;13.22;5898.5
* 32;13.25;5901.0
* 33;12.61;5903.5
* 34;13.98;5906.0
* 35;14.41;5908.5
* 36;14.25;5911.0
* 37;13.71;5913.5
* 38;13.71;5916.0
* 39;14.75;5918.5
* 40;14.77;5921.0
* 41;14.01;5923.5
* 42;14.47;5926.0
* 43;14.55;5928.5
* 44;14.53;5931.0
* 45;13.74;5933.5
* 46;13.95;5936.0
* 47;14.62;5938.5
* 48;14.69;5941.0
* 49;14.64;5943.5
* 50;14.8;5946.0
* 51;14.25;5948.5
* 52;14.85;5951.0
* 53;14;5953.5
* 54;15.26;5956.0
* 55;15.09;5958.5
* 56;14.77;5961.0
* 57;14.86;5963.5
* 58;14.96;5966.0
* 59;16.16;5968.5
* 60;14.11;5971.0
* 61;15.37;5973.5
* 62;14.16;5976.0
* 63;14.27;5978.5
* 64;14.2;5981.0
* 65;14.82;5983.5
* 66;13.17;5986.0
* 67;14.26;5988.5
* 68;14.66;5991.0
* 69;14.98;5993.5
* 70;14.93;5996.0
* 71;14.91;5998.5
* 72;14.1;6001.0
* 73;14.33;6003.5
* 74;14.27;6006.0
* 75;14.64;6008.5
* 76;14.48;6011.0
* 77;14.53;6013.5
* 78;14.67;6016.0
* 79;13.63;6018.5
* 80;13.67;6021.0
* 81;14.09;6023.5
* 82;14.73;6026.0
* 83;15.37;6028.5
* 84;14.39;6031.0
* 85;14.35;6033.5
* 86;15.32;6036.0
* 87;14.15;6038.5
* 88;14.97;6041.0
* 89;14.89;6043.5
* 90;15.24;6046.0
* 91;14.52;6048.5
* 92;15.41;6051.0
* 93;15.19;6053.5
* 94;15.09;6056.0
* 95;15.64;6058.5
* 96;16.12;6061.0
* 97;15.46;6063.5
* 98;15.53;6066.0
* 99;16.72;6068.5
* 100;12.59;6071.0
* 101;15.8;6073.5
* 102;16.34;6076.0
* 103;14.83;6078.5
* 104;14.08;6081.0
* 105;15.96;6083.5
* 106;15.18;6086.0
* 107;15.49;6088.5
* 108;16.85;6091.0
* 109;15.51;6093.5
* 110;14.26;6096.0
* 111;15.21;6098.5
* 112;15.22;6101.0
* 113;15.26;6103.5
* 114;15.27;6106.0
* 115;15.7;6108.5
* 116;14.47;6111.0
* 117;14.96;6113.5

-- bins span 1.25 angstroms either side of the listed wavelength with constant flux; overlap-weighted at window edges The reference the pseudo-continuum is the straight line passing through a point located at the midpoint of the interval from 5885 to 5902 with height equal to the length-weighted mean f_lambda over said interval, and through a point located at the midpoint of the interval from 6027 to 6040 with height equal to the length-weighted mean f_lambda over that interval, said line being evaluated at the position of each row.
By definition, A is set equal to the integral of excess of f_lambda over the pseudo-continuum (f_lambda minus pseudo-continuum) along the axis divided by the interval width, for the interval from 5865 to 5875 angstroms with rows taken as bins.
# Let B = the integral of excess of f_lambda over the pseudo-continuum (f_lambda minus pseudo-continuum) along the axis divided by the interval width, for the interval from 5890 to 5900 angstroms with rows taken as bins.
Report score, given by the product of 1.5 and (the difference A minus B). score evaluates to 3.8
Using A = 2.4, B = -0.15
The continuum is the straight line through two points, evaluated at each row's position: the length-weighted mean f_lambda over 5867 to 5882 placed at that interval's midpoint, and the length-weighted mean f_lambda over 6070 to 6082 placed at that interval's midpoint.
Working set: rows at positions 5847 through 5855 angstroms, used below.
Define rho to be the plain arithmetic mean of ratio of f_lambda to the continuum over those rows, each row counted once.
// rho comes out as 1.03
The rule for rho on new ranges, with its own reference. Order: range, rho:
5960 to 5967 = 1.01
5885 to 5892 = 0.88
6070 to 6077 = 1.01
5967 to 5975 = 1.04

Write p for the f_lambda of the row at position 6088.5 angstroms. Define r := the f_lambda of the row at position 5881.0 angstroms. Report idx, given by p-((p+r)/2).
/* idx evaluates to 0.7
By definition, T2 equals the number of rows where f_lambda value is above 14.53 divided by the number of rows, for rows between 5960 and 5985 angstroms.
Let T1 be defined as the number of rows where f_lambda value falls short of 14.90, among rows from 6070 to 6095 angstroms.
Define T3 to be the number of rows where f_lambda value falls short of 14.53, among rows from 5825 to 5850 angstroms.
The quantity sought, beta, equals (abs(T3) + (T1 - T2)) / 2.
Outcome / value 1.7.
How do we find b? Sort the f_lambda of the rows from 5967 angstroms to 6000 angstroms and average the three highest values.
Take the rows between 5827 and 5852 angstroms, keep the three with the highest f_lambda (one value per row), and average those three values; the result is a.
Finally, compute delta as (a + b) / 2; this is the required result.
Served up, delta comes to 15.44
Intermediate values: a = 15.4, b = 15.5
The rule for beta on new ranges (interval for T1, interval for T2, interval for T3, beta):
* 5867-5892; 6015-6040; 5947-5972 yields 5.3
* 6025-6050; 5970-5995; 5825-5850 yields 3.3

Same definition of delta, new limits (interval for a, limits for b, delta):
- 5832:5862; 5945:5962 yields 15.15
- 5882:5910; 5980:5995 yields 14.48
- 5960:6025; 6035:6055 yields 15.41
